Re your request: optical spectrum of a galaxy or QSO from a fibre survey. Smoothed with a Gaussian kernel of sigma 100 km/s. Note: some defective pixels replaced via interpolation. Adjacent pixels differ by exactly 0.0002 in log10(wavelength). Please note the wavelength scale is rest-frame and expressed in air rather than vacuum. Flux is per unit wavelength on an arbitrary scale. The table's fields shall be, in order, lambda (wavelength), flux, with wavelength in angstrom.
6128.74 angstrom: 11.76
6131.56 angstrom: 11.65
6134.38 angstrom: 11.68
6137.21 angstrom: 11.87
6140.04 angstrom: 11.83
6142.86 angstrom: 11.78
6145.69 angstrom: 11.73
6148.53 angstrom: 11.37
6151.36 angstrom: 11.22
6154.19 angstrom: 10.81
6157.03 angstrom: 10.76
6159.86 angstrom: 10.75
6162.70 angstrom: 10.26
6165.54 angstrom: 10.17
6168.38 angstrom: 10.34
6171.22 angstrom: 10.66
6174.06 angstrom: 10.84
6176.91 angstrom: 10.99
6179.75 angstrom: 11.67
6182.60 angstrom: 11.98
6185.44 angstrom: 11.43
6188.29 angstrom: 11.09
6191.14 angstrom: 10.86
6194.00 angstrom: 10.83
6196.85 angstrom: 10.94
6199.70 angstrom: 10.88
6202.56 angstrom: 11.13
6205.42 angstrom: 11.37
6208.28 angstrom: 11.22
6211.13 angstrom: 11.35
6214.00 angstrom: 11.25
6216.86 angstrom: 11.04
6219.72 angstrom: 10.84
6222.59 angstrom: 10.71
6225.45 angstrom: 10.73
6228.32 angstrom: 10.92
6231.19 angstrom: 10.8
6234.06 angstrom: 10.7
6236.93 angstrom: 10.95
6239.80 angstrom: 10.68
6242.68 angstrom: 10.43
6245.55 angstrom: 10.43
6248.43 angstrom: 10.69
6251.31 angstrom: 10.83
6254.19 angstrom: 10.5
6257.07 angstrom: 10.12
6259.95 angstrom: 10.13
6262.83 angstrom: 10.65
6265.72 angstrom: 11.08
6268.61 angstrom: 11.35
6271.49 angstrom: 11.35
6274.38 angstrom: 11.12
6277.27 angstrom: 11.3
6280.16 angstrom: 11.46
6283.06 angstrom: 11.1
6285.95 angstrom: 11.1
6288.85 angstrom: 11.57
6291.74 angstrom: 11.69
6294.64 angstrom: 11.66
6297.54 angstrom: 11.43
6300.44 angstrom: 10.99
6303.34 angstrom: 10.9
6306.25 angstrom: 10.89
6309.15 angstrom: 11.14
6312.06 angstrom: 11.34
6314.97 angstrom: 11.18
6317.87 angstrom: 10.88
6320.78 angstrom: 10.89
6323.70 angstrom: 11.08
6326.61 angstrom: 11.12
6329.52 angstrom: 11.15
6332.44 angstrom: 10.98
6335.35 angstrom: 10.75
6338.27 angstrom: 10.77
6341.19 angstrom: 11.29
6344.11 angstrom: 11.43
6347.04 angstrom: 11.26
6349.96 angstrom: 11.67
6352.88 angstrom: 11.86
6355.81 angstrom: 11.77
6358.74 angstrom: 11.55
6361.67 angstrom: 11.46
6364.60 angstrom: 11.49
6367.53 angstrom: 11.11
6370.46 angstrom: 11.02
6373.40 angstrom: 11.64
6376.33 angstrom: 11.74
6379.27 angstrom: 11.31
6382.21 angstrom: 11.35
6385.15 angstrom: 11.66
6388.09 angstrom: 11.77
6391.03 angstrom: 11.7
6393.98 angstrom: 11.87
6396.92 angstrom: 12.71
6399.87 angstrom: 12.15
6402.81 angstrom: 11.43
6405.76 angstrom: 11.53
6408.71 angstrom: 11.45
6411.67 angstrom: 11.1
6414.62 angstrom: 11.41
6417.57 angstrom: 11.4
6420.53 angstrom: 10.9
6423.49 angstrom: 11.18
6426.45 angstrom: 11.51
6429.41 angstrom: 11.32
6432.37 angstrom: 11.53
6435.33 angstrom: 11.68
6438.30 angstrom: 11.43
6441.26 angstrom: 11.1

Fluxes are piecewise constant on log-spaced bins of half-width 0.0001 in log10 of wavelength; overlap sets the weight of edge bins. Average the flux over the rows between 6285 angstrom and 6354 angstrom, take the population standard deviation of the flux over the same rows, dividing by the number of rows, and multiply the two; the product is 3.5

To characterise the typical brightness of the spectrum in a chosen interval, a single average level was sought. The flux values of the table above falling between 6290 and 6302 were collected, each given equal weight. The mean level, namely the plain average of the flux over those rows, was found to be 11.4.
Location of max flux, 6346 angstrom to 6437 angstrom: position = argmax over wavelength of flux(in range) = 6396.92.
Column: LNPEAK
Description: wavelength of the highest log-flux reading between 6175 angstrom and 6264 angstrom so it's 6182.60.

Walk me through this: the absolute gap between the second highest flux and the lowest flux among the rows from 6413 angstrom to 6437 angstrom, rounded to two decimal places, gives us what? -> 0.63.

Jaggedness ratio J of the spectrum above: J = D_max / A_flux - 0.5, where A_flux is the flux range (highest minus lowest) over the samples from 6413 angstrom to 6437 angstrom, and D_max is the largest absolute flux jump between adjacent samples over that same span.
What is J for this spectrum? 0.14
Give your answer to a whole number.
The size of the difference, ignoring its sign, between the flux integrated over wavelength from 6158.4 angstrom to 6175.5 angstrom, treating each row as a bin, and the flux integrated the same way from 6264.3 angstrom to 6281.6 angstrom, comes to 16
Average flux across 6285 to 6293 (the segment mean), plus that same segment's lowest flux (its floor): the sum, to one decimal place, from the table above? 22.6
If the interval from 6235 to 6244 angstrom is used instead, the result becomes 21.1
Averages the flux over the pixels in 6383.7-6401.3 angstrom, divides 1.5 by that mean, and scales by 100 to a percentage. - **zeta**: 12.5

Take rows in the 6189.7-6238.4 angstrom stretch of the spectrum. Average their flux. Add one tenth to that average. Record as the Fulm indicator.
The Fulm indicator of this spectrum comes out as 11.1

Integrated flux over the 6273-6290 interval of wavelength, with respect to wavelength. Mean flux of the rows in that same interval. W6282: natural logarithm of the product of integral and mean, 7.7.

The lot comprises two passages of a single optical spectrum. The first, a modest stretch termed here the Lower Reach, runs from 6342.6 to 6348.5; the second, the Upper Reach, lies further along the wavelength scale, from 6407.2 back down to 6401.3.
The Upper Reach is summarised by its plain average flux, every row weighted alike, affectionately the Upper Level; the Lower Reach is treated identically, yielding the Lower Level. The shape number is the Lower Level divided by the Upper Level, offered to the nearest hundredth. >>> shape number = 0.99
